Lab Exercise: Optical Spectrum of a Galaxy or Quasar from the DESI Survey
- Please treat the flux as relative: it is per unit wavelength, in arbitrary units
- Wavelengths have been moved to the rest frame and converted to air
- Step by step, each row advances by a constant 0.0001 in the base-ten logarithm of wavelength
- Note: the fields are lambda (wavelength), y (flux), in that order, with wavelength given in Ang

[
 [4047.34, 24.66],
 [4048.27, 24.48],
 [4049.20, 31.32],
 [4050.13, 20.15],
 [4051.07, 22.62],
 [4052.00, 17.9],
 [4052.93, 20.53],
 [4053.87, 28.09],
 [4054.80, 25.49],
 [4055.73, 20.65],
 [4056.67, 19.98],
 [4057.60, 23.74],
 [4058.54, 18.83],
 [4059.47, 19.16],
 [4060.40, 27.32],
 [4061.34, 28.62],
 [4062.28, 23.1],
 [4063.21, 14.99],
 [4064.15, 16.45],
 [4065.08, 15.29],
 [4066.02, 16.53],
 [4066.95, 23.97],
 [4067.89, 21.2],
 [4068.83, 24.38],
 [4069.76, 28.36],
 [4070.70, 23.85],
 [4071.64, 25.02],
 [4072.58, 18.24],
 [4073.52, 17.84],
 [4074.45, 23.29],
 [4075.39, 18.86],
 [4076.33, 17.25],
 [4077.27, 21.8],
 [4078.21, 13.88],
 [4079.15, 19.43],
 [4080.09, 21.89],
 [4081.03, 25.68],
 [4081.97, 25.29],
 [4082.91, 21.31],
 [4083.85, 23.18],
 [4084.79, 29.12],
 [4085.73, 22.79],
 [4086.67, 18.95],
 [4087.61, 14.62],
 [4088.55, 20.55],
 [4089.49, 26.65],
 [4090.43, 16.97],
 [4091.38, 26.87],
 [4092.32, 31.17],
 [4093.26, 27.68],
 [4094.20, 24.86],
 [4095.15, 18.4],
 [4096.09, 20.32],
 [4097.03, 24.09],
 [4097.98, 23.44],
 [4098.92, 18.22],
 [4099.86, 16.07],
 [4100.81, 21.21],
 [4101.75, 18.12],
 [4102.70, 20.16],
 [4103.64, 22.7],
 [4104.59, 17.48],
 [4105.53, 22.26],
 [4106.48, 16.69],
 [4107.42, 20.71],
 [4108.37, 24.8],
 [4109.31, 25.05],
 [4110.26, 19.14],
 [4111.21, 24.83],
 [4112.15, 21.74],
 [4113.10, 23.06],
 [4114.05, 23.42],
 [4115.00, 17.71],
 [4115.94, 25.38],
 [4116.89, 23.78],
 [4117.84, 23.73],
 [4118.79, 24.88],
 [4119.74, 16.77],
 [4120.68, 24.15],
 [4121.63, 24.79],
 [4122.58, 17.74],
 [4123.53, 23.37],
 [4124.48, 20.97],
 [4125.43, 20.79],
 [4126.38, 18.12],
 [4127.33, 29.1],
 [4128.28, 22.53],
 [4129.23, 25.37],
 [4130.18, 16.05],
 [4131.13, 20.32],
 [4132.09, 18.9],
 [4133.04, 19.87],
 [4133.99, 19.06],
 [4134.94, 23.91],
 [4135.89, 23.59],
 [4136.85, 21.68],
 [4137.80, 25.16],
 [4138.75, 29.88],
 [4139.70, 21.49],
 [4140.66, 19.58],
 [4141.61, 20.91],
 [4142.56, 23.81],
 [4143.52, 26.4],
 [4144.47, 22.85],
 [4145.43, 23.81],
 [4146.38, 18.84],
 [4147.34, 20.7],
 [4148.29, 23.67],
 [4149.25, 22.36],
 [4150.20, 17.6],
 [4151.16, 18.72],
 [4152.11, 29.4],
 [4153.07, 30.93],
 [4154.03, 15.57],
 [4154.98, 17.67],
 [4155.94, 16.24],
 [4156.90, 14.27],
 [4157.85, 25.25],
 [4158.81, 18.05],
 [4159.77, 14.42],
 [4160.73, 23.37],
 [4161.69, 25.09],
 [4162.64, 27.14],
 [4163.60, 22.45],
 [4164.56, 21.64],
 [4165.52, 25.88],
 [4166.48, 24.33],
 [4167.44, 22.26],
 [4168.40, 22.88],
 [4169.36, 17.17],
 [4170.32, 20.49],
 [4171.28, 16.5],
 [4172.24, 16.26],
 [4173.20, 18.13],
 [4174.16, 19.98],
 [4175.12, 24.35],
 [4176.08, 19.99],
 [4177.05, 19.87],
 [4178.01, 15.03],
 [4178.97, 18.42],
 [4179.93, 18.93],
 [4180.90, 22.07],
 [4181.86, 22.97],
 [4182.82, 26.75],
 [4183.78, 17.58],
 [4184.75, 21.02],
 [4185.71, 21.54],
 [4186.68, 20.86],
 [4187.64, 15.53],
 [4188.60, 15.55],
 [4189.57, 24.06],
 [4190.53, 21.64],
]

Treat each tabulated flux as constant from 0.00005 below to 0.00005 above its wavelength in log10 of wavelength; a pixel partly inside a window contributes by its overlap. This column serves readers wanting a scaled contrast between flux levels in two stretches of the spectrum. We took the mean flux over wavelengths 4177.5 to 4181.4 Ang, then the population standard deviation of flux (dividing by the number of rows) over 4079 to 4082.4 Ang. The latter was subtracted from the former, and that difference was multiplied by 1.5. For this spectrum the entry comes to 24.1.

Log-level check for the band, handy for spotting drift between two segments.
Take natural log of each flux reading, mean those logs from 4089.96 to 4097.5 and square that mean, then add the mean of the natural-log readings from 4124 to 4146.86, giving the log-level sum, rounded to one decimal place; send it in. 13.0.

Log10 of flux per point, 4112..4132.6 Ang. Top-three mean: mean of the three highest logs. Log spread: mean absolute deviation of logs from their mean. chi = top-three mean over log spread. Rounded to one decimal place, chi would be 25.4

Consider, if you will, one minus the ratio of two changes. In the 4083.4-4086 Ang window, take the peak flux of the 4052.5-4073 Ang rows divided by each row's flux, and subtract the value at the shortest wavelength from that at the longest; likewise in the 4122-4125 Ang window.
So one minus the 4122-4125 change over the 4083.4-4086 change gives 13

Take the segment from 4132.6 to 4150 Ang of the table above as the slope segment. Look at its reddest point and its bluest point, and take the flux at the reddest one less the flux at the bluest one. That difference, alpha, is 2.5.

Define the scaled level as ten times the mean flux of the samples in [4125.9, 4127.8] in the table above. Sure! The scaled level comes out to 236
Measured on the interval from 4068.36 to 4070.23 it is 264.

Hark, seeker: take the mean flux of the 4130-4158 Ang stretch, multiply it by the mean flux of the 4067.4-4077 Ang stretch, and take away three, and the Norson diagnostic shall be 469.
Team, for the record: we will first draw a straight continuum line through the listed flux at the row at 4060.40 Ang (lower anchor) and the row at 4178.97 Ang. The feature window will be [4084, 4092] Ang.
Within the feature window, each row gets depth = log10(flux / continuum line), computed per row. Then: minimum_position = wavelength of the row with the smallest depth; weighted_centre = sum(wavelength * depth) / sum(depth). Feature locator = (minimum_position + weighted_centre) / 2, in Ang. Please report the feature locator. 4087.9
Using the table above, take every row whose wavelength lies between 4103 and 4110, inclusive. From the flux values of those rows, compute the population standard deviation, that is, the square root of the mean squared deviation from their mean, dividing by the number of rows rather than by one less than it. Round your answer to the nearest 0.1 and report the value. 3.1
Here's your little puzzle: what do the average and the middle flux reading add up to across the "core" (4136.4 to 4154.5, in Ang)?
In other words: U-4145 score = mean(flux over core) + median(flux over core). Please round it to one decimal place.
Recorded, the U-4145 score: 45.2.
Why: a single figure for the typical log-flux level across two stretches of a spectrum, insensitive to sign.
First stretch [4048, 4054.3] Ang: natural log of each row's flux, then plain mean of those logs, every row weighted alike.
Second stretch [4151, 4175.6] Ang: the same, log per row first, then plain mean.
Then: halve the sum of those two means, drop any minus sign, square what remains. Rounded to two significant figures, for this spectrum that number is 9.5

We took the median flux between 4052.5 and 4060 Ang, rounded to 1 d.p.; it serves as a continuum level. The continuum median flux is 20.6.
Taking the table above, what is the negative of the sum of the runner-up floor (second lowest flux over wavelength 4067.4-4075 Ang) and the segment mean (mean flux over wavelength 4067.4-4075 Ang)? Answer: -41.0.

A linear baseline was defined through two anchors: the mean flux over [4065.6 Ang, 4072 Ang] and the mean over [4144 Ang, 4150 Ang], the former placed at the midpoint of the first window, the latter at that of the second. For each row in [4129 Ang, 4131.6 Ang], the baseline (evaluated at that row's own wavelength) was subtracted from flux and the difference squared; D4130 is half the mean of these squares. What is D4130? 9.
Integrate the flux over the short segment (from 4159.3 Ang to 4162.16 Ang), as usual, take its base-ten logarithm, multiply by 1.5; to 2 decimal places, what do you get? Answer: 2.67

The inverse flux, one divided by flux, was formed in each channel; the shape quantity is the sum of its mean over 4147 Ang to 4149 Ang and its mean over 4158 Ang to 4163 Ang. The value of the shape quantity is 0.094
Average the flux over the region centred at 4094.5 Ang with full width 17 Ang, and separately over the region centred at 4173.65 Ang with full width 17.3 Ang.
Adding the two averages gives 41.9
